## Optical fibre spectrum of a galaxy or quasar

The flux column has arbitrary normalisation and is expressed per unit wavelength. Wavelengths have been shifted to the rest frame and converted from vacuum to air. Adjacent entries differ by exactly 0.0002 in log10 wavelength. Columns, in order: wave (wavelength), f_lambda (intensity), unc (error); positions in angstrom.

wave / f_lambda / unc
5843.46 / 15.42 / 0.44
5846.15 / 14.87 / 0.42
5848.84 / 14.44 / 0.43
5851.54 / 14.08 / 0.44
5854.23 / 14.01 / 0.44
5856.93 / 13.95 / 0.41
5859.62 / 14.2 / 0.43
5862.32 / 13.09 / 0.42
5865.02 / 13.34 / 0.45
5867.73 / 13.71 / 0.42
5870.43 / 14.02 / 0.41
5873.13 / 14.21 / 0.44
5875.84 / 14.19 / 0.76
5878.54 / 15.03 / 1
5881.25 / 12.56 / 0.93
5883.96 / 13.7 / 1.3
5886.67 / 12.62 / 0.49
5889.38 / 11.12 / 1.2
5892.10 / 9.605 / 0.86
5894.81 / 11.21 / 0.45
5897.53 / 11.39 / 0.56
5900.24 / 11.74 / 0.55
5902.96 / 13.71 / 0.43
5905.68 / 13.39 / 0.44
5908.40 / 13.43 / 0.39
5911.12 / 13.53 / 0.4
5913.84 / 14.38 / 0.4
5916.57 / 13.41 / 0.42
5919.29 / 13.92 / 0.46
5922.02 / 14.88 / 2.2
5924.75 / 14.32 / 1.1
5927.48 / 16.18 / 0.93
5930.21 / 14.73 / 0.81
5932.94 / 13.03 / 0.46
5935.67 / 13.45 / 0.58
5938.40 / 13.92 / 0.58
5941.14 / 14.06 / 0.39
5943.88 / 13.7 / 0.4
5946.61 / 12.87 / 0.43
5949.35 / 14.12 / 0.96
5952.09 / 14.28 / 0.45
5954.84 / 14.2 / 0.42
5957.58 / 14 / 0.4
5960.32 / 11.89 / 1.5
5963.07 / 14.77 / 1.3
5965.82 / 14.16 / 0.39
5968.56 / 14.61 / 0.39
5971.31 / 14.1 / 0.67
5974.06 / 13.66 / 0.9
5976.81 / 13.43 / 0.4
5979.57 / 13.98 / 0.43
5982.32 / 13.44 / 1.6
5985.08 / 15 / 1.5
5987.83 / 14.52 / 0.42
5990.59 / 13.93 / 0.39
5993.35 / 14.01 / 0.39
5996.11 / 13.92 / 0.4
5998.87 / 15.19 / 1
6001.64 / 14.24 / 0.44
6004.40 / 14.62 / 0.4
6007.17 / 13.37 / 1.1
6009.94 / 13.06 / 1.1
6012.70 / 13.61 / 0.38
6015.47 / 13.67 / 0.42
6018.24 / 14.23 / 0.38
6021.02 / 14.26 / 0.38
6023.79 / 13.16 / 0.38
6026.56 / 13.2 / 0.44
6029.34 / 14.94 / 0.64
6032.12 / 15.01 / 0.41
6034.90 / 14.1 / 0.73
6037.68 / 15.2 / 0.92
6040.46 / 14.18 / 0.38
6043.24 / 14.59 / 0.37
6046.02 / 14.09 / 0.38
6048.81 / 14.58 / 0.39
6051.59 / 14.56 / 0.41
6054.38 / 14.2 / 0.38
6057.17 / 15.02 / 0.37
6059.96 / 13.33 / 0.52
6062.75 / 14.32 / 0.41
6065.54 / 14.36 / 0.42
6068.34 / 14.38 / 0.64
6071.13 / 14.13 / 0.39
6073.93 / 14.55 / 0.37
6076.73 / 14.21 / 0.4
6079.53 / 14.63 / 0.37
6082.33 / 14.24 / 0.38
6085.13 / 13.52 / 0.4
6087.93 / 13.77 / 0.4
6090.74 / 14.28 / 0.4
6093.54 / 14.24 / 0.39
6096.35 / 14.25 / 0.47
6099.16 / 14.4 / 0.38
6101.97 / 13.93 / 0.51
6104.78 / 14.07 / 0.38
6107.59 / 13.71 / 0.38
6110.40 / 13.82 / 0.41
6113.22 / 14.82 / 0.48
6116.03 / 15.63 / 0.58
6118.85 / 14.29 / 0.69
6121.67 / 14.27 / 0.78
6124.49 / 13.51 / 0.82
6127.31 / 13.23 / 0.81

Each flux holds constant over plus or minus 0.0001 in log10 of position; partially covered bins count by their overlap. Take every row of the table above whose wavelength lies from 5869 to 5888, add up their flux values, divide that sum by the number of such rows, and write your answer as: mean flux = 13.8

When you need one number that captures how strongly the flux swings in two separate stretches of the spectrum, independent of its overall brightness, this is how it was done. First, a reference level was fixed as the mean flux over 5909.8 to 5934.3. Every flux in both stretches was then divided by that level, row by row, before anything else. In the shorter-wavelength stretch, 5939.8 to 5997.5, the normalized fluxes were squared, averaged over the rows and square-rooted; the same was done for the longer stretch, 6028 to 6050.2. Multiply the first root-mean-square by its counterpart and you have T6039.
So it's 1.000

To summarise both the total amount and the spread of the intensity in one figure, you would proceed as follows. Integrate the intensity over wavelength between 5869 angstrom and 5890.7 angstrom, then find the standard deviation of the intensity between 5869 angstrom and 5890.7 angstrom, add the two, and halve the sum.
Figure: 146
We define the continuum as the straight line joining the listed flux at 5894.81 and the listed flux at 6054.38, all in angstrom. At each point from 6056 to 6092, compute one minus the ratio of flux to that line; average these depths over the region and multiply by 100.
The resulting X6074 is 2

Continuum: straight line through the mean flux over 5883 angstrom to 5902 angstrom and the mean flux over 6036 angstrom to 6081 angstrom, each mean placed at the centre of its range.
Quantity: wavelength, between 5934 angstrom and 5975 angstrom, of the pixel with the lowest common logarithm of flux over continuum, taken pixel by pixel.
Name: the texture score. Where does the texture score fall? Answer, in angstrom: 5960.32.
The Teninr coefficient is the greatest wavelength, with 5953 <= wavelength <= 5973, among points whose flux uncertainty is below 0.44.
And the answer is 5968.56 angstrom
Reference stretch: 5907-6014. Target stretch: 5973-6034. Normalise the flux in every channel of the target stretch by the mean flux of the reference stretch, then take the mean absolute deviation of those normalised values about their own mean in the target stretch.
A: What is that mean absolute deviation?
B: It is 0.038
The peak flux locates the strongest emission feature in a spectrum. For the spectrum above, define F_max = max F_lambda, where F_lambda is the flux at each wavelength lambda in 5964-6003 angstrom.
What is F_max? 15.19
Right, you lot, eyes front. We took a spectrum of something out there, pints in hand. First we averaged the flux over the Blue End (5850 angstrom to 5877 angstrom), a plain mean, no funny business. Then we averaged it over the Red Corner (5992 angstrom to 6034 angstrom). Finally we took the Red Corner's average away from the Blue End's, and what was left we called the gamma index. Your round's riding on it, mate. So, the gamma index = -0.15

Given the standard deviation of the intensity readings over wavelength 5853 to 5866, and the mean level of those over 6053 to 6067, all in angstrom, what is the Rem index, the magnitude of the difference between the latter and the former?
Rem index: 13.8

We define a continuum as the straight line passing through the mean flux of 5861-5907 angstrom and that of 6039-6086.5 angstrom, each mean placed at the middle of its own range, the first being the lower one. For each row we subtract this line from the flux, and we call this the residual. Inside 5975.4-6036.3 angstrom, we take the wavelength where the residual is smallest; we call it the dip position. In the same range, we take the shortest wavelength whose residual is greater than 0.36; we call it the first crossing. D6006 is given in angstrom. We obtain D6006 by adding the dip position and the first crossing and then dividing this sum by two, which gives 6004.4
